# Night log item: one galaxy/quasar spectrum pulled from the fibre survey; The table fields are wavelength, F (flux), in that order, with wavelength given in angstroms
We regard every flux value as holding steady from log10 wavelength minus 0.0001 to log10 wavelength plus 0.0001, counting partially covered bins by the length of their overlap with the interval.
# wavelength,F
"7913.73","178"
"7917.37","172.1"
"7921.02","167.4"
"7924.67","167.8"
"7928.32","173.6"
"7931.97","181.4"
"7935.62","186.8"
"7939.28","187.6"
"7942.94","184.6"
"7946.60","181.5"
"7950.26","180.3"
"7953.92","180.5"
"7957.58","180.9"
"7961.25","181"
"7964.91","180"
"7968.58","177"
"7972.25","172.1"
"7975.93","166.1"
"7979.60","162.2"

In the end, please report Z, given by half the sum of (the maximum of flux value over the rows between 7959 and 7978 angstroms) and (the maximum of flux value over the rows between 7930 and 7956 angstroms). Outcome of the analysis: 184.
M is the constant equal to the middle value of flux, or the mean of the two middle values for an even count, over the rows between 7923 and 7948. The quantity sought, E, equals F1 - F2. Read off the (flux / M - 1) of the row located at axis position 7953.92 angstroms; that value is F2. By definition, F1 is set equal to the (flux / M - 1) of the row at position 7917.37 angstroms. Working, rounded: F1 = -0.05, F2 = -0.01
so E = -0.046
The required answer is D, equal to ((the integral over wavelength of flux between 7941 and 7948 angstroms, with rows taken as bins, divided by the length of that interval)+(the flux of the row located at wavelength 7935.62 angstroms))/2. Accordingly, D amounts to 185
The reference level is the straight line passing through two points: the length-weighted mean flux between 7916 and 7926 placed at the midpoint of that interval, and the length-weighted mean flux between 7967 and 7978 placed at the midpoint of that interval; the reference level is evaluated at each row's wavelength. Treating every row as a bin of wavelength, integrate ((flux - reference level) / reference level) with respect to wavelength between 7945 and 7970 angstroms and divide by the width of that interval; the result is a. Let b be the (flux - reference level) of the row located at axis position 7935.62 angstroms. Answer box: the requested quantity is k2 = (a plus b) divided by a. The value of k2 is 307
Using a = 0.056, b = 17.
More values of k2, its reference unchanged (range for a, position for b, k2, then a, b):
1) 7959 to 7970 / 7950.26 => 202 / 0.050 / 10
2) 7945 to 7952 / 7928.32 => 70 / 0.063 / 4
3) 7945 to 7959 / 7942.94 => 241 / 0.061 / 15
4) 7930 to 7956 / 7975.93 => -69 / 0.078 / -5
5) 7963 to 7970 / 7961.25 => 231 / 0.044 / 10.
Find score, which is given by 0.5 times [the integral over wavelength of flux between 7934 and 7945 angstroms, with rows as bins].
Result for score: 1023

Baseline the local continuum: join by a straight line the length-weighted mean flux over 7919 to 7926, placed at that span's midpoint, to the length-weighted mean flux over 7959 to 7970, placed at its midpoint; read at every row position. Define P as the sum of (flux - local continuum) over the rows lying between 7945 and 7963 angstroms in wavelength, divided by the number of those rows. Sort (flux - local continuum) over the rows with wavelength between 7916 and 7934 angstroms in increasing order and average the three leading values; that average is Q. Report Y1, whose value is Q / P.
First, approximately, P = 4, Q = 1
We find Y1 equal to 0.32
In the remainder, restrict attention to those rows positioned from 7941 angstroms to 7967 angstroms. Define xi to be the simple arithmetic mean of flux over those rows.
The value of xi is 181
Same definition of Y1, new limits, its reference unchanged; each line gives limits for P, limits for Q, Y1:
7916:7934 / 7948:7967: 0.48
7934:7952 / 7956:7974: -0.40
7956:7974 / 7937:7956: -3.73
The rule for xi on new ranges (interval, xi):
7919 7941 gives 177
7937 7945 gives 186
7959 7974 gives 178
